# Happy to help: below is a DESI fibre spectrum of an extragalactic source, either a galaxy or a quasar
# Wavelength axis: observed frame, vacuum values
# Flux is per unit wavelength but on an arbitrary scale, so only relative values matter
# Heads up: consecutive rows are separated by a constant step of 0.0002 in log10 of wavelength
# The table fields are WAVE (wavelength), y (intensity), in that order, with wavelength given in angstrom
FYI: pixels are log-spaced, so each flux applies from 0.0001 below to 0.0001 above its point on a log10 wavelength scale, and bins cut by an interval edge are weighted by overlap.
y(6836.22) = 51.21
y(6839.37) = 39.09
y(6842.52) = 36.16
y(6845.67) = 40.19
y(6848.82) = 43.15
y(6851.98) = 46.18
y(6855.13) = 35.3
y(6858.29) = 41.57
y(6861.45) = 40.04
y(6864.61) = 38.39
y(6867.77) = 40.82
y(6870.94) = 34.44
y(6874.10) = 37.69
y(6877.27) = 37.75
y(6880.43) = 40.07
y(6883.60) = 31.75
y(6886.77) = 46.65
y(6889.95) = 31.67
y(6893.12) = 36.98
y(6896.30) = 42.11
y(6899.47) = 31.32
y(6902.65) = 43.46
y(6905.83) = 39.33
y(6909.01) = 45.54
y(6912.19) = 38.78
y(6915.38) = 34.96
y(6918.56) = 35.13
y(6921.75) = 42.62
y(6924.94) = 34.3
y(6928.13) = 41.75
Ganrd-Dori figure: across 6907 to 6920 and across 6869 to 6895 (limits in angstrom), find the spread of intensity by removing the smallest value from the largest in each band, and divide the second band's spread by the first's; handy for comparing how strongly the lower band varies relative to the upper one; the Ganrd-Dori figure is 1.4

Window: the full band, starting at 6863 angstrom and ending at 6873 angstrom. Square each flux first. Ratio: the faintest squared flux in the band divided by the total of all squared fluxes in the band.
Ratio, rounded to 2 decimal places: 0.27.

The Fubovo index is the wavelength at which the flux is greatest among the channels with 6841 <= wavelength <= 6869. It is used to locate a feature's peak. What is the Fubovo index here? 6851.98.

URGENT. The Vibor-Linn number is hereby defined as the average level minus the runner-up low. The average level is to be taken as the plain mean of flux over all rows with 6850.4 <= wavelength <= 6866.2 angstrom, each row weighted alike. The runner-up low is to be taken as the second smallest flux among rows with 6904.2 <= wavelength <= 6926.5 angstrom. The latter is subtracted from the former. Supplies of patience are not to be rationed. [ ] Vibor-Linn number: 5.3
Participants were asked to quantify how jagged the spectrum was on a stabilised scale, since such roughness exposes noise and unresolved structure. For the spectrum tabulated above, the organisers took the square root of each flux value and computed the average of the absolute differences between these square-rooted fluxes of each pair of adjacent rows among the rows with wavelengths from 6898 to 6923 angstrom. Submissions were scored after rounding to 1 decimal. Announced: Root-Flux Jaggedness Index 0.5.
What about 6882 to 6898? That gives 0.8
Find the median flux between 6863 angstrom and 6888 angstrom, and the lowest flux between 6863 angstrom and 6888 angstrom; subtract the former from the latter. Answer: -6.32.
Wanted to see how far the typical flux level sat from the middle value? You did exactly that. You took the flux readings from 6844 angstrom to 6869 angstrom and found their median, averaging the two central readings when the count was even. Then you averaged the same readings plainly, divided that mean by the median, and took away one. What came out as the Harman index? 0.005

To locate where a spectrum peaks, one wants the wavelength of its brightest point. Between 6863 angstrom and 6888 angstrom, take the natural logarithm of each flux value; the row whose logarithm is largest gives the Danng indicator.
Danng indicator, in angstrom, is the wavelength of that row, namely 6886.77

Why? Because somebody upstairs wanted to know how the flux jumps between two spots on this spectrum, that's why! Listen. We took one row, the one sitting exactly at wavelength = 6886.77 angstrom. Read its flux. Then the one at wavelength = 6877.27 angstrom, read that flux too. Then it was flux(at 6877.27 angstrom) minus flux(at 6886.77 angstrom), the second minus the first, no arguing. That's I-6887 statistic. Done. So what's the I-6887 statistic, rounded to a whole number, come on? -9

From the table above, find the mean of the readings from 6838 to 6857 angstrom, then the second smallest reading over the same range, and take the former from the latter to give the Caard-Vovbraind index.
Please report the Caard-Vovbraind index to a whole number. -4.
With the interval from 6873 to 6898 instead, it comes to -6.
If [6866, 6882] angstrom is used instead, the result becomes 0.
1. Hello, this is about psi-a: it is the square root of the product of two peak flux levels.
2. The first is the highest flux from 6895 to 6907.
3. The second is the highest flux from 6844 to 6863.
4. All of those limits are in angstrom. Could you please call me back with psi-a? 44.8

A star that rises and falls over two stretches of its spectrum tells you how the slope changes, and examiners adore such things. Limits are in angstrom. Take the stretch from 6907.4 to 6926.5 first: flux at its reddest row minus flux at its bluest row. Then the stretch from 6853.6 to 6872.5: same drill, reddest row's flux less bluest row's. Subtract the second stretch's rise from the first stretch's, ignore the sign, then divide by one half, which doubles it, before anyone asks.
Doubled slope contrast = 21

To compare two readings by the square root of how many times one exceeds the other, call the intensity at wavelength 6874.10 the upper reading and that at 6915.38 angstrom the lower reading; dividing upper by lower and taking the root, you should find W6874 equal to 1.038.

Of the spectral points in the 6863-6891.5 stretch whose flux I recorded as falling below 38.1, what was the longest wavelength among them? 6889.95 angstrom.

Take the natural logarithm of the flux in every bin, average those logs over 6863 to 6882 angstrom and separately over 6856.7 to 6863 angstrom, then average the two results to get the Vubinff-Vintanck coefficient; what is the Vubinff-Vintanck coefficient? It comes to 3.67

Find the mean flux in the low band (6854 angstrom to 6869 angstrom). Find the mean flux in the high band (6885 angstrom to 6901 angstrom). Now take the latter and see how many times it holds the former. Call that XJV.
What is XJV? 0.96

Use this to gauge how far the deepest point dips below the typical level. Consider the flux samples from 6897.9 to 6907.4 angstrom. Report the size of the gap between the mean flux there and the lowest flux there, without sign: 6.7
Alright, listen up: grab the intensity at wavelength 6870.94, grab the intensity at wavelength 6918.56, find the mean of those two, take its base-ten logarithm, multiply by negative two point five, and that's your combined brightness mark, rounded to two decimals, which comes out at -3.85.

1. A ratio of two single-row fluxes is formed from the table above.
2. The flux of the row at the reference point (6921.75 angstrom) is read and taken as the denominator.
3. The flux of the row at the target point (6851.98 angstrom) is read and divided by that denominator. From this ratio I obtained 1.1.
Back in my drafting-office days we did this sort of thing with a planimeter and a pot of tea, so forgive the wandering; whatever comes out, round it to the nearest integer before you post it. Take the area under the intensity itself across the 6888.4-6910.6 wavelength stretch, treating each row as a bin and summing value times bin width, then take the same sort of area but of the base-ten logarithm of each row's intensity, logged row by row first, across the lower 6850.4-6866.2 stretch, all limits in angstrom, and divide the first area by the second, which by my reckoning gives 34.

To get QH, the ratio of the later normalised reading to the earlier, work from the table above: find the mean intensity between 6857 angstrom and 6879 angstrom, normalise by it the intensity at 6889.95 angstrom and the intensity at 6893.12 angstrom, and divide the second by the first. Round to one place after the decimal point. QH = 1.2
